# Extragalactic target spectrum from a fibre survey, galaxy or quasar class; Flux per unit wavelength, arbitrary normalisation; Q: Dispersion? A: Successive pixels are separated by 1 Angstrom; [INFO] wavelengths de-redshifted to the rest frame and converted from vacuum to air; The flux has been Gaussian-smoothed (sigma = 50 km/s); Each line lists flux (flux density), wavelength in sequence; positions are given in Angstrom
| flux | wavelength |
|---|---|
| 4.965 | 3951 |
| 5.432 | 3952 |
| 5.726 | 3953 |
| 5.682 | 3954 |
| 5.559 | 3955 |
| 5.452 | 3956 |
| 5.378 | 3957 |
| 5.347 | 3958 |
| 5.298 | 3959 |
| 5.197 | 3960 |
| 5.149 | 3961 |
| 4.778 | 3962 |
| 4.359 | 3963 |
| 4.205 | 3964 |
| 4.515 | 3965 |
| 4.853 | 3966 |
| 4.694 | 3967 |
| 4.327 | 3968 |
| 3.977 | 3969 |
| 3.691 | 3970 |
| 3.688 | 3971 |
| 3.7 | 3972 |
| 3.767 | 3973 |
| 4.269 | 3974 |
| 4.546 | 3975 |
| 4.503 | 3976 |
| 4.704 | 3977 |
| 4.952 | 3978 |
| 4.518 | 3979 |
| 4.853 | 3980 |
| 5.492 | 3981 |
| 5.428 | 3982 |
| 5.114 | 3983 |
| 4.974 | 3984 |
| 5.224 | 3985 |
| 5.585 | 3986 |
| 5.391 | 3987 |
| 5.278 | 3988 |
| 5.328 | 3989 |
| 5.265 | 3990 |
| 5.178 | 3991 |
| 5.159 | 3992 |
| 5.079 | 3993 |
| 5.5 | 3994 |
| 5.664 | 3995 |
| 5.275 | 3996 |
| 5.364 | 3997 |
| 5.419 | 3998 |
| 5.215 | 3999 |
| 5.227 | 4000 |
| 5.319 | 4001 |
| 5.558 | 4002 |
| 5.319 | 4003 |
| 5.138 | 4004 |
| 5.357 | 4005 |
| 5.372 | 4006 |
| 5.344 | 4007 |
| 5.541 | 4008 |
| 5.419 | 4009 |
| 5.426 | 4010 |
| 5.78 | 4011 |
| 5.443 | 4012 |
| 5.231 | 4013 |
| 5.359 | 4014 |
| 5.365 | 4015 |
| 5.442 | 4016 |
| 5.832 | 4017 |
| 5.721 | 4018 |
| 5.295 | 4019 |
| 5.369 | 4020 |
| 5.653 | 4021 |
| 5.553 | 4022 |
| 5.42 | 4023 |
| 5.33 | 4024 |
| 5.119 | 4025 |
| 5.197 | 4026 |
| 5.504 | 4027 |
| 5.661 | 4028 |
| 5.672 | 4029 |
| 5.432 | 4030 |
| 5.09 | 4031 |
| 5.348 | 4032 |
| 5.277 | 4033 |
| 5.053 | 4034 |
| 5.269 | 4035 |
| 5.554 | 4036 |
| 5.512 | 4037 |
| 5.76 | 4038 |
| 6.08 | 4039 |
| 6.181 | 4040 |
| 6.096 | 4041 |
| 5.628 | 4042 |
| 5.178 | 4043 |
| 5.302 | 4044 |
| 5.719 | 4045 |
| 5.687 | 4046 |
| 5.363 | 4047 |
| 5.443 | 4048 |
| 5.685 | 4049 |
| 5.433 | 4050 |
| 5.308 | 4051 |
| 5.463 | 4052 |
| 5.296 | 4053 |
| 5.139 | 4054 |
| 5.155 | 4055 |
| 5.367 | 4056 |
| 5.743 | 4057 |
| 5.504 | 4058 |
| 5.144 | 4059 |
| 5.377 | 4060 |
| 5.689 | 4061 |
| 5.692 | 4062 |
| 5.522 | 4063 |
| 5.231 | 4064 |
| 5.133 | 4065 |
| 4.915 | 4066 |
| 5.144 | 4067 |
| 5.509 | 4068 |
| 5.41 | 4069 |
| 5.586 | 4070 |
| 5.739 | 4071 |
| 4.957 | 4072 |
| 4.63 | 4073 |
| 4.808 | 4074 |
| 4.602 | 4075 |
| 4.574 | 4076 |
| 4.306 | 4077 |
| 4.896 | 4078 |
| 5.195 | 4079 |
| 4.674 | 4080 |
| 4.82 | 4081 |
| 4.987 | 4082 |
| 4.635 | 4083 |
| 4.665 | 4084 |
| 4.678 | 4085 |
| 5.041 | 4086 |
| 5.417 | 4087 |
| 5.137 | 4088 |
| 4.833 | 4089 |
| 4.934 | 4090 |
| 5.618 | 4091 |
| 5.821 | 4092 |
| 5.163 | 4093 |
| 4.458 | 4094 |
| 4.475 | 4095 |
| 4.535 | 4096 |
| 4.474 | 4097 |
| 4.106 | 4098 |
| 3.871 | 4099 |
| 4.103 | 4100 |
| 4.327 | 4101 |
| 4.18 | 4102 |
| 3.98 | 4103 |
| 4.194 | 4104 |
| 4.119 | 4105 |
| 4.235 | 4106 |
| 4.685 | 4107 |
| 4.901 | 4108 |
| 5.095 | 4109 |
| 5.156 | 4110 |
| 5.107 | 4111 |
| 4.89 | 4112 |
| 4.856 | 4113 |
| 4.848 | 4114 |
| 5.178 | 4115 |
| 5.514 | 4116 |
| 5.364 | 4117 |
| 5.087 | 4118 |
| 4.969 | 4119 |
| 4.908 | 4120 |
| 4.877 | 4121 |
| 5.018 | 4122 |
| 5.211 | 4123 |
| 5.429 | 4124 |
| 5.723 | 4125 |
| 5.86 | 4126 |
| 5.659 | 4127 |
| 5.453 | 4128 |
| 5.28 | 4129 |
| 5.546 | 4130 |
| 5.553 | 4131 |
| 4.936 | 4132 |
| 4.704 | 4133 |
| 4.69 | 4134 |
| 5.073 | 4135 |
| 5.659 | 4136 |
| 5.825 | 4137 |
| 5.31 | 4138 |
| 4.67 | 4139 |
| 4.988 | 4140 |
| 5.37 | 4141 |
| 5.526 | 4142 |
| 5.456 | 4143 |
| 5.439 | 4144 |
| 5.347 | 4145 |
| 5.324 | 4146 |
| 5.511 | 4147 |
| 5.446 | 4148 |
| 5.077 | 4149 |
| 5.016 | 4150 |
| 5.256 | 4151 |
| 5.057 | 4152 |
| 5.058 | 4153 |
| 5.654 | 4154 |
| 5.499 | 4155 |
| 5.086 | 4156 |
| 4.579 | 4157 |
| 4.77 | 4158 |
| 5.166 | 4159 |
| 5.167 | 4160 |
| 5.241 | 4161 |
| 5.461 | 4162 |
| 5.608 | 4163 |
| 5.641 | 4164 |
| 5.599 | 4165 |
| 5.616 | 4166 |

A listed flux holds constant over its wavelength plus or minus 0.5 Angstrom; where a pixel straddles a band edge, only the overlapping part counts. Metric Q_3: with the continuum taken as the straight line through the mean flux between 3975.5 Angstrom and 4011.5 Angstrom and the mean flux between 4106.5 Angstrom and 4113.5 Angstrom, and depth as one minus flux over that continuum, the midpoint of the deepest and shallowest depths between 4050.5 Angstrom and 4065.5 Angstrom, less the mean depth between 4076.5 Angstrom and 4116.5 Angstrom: -0.12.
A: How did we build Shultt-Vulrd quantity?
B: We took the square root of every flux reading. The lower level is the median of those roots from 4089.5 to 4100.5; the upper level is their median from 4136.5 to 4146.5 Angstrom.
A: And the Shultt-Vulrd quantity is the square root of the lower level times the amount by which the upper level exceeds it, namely 0.6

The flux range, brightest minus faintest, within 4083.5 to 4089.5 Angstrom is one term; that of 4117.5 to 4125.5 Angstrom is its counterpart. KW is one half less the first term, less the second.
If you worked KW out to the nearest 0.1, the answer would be -1.1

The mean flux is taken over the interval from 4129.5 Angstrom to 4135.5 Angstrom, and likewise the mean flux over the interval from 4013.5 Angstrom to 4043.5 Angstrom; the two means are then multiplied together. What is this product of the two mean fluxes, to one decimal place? 28.0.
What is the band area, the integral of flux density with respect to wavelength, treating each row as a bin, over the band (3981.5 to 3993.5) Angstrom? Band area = 63.0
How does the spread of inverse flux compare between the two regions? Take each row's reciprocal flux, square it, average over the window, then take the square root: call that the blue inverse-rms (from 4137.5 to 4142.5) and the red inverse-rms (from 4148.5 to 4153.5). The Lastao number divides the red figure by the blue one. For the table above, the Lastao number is 1.01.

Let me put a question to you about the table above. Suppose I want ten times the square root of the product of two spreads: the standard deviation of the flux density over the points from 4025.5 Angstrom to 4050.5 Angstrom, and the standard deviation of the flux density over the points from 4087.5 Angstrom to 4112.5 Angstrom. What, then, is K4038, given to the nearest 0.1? 3.9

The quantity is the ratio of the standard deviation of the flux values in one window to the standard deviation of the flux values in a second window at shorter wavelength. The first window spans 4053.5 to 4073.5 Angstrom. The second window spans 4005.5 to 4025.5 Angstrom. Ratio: 1.7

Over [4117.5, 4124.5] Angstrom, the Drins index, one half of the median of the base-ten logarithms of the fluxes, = 0.350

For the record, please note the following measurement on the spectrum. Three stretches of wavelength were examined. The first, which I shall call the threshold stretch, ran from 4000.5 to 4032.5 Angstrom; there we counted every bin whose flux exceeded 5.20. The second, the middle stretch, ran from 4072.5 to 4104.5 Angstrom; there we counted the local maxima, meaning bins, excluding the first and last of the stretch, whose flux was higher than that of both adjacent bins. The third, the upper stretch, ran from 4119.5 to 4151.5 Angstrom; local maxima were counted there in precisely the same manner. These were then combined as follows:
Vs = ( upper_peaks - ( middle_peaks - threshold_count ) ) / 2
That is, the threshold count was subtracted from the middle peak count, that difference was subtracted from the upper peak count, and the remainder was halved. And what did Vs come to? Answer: 13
